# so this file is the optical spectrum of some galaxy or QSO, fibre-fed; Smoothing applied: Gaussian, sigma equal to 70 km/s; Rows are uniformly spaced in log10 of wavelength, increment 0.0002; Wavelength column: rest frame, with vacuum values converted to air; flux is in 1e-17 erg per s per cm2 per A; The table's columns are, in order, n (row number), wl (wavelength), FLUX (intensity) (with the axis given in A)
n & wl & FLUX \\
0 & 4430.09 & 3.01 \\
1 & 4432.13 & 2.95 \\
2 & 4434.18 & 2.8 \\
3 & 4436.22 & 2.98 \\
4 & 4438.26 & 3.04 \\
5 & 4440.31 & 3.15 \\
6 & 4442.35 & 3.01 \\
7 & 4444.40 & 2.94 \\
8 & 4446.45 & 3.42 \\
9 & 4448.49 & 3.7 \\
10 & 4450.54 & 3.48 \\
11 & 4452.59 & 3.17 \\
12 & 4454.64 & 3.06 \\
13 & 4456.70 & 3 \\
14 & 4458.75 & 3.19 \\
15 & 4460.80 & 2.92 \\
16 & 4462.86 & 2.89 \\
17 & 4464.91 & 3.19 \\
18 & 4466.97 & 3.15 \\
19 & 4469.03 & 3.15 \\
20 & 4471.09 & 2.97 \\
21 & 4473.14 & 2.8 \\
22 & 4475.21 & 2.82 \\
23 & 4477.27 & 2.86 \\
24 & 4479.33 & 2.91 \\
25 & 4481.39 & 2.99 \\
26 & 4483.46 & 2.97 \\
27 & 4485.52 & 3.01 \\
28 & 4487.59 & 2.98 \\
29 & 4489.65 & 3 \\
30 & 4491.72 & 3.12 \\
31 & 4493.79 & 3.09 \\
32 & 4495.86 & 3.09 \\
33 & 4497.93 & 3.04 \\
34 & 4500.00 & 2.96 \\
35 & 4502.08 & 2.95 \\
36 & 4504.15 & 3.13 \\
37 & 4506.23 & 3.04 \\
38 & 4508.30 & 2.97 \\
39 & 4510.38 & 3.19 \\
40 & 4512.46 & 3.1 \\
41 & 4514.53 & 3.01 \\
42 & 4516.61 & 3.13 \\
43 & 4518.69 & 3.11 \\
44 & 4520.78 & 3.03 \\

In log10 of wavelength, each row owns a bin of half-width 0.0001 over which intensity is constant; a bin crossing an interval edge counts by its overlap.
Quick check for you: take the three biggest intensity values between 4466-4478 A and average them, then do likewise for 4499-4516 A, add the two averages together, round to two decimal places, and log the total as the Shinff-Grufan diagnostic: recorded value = 6.23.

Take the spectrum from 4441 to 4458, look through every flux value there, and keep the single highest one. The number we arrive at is 3.7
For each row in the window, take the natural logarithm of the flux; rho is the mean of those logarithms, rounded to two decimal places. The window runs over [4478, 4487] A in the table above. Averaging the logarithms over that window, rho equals 1.09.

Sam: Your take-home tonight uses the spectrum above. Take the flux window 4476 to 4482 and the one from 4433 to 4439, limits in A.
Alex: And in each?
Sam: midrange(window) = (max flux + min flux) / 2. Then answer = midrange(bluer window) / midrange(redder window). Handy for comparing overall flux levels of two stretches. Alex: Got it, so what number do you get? 1.00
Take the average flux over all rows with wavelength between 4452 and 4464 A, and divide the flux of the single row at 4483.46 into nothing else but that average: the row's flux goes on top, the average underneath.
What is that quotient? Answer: 0.98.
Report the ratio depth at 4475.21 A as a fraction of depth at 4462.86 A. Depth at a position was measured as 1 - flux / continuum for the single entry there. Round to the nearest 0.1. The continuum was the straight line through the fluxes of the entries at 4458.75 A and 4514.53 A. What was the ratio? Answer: 1.1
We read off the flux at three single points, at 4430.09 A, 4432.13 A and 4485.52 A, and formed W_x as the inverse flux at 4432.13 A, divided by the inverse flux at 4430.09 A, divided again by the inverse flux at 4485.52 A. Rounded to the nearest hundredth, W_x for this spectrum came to 3.07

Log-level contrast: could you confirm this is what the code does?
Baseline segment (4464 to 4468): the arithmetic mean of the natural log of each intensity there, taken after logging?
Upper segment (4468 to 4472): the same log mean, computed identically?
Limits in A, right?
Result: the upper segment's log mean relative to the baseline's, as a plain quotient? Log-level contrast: 0.97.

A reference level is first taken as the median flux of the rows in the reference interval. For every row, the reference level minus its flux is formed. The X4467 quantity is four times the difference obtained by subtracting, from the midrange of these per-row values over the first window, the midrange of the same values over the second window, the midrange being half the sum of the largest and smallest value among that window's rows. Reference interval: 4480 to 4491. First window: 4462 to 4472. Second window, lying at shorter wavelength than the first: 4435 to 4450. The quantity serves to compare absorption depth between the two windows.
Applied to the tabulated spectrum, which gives 1.1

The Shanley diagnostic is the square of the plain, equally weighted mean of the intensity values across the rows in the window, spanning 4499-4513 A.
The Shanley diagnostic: 9.3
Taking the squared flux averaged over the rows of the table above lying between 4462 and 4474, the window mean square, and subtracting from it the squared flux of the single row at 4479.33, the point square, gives 0.7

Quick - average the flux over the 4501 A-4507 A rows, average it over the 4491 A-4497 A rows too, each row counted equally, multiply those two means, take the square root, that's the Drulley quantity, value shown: 3.07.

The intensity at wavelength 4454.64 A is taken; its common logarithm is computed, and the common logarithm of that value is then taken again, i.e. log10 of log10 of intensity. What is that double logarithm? -0.314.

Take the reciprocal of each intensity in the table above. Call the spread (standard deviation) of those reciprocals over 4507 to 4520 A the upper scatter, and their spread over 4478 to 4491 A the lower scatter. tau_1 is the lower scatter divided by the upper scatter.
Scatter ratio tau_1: 0.47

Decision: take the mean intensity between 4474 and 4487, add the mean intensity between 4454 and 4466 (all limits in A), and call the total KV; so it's 5.97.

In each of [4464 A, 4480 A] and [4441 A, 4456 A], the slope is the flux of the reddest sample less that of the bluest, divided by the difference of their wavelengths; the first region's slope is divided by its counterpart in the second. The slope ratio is -4.8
